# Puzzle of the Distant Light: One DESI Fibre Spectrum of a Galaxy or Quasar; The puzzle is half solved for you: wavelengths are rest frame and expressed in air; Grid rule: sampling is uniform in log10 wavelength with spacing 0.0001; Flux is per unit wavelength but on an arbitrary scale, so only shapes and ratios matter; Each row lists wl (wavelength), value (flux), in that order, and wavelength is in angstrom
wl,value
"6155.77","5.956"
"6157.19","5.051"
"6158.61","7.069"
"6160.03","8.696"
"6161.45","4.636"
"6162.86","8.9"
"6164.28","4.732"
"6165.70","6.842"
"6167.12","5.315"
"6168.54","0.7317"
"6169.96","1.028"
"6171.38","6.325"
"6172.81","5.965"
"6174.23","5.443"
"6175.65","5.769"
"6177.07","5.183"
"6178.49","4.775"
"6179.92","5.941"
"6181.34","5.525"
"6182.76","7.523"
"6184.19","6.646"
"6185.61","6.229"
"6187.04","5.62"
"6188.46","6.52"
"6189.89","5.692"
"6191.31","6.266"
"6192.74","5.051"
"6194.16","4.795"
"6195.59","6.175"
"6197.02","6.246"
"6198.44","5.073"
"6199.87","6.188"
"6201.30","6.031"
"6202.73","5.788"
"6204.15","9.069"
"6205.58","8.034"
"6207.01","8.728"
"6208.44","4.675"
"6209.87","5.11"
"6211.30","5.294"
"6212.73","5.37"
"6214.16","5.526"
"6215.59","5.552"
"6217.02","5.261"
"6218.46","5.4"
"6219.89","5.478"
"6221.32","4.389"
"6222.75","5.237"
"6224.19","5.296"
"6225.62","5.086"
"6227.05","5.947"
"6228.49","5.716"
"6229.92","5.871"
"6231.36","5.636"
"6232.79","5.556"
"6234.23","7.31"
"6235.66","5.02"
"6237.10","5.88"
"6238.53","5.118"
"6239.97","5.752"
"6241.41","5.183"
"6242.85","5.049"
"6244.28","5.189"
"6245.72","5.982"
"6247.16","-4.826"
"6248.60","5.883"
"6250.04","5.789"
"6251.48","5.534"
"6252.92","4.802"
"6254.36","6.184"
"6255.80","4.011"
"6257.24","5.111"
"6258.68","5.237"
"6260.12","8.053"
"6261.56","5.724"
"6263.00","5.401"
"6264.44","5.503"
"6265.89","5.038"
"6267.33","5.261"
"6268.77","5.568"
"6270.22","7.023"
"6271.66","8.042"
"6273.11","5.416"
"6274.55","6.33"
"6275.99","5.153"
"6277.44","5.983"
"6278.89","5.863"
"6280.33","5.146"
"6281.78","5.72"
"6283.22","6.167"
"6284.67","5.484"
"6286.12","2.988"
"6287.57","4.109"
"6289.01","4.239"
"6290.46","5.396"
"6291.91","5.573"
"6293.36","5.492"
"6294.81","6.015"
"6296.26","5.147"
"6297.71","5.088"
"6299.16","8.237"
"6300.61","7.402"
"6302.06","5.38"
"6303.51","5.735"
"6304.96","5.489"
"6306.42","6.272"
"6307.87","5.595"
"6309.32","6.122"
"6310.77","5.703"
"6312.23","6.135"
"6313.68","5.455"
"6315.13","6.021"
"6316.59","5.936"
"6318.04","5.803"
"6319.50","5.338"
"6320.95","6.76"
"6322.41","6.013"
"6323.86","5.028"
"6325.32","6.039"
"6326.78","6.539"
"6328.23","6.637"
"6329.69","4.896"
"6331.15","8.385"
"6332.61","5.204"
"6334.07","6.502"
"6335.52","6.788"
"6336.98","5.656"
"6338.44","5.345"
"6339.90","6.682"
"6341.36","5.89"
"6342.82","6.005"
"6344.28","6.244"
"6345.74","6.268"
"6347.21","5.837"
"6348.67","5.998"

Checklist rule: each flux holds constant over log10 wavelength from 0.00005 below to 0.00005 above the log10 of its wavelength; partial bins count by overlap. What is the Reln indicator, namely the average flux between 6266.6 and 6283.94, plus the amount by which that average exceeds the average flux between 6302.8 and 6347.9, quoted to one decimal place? 5.9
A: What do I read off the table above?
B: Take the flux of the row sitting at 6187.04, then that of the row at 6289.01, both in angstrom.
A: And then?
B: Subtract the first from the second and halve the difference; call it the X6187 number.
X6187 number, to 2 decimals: -0.69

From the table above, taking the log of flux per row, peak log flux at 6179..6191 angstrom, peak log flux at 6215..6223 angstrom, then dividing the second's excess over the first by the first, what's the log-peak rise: -0.15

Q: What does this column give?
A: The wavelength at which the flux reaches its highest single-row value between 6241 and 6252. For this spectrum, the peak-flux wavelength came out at 6245.72 angstrom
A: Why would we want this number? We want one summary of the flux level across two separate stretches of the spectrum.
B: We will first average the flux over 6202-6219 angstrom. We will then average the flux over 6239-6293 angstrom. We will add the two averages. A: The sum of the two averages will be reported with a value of 11.40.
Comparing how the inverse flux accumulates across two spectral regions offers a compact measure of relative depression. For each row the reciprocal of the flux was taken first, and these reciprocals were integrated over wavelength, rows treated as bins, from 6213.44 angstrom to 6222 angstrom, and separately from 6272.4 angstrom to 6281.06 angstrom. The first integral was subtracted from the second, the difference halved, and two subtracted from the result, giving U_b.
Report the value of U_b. -2.05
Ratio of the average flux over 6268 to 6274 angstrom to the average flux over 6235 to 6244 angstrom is 1.2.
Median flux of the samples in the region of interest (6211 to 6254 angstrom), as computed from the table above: 5.44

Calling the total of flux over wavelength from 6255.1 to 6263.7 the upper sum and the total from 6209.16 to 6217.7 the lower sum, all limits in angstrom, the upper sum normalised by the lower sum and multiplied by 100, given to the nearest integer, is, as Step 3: 104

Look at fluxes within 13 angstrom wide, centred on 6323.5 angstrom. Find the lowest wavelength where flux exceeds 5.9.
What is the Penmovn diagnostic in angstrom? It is 6320.95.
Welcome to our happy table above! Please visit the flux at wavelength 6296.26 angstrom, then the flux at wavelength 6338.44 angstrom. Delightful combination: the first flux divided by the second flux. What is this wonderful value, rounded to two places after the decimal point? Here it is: 0.96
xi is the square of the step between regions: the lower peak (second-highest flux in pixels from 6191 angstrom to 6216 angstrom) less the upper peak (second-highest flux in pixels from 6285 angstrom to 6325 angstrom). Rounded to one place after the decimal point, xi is 1.8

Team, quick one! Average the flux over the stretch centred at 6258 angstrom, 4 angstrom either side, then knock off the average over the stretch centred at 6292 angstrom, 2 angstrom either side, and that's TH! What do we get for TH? 0.2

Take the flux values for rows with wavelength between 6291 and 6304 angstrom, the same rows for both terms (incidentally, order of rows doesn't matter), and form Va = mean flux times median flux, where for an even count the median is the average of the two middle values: 33.5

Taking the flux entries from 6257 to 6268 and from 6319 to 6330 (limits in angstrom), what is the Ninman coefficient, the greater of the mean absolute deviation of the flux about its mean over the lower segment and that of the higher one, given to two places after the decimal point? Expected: 0.61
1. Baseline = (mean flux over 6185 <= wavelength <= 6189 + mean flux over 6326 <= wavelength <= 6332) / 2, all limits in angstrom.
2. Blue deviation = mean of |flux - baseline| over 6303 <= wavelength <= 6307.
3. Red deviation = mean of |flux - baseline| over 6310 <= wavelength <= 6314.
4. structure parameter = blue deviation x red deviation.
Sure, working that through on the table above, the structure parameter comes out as 0.3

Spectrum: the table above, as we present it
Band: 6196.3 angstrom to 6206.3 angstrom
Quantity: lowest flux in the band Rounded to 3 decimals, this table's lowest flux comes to 5.073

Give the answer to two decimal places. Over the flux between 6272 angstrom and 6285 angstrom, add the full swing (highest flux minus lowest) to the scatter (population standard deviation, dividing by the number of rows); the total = 1.59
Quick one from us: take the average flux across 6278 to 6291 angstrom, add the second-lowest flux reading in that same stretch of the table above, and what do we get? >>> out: 9.1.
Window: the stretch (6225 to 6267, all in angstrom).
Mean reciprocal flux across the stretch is 0.168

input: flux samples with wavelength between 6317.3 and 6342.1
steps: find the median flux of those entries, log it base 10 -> 0.779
